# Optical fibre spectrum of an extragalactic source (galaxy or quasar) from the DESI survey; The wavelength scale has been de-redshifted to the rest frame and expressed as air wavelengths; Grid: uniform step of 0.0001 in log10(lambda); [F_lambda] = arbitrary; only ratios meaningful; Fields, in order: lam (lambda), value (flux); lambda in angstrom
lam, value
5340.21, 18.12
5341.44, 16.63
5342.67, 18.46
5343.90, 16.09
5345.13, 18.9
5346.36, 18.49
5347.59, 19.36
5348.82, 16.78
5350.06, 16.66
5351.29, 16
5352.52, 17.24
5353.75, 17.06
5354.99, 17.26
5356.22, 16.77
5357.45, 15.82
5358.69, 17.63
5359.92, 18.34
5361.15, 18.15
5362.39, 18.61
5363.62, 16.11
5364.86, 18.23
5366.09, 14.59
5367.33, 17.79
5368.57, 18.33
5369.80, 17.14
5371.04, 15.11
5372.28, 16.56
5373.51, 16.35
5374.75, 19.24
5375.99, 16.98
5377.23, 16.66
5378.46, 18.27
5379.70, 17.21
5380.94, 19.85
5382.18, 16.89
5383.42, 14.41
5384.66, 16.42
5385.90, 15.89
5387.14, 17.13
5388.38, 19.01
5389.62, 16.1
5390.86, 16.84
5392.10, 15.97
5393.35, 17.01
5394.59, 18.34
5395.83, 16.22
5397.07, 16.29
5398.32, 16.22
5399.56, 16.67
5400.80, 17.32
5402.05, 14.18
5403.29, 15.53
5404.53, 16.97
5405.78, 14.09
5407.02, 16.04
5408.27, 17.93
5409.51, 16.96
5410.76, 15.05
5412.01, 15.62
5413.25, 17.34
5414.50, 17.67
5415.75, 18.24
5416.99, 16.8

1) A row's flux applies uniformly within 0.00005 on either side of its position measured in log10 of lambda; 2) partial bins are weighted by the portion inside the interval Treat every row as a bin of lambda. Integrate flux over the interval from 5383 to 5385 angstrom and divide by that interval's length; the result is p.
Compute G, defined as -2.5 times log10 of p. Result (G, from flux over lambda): -2.97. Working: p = 15.4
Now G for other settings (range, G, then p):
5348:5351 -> -3.06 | 16.8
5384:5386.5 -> -3.02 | 16.1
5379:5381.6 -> -3.17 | 18.5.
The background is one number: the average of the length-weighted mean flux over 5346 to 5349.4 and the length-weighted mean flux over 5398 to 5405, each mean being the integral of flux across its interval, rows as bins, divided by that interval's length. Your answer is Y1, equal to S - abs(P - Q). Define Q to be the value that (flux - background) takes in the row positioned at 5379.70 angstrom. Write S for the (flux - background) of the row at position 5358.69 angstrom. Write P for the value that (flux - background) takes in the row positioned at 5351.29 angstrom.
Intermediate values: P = -1.2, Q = 0.0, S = 0.4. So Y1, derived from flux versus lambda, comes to -0.8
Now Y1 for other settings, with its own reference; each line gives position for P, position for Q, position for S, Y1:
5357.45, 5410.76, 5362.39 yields 0.7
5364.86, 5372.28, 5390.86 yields -2.0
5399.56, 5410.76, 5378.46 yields -0.5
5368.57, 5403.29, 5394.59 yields -1.6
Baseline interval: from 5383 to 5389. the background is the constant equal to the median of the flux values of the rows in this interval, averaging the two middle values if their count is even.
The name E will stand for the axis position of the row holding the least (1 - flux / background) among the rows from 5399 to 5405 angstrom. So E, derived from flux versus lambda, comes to 5400.80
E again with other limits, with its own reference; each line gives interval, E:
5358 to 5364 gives 5362.39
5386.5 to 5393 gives 5388.38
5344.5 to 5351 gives 5347.59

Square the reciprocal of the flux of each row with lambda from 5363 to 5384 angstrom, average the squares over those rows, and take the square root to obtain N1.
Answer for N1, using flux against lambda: 0.0593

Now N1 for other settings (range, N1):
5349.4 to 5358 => 0.0600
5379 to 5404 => 0.0605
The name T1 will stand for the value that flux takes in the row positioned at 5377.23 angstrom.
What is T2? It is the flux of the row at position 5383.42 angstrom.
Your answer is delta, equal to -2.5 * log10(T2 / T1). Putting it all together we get 0.16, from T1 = 16.66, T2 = 14.41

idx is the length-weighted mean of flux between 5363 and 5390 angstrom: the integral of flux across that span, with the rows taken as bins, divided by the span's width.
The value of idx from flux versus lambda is 17.0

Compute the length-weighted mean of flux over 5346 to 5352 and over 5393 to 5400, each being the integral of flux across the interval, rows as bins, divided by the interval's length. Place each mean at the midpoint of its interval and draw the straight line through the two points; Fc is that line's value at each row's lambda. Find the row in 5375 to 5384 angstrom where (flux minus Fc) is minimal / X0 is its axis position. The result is 5383.42 angstrom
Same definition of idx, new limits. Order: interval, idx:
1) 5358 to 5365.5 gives 17.8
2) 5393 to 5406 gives 16.3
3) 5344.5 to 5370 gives 17.4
